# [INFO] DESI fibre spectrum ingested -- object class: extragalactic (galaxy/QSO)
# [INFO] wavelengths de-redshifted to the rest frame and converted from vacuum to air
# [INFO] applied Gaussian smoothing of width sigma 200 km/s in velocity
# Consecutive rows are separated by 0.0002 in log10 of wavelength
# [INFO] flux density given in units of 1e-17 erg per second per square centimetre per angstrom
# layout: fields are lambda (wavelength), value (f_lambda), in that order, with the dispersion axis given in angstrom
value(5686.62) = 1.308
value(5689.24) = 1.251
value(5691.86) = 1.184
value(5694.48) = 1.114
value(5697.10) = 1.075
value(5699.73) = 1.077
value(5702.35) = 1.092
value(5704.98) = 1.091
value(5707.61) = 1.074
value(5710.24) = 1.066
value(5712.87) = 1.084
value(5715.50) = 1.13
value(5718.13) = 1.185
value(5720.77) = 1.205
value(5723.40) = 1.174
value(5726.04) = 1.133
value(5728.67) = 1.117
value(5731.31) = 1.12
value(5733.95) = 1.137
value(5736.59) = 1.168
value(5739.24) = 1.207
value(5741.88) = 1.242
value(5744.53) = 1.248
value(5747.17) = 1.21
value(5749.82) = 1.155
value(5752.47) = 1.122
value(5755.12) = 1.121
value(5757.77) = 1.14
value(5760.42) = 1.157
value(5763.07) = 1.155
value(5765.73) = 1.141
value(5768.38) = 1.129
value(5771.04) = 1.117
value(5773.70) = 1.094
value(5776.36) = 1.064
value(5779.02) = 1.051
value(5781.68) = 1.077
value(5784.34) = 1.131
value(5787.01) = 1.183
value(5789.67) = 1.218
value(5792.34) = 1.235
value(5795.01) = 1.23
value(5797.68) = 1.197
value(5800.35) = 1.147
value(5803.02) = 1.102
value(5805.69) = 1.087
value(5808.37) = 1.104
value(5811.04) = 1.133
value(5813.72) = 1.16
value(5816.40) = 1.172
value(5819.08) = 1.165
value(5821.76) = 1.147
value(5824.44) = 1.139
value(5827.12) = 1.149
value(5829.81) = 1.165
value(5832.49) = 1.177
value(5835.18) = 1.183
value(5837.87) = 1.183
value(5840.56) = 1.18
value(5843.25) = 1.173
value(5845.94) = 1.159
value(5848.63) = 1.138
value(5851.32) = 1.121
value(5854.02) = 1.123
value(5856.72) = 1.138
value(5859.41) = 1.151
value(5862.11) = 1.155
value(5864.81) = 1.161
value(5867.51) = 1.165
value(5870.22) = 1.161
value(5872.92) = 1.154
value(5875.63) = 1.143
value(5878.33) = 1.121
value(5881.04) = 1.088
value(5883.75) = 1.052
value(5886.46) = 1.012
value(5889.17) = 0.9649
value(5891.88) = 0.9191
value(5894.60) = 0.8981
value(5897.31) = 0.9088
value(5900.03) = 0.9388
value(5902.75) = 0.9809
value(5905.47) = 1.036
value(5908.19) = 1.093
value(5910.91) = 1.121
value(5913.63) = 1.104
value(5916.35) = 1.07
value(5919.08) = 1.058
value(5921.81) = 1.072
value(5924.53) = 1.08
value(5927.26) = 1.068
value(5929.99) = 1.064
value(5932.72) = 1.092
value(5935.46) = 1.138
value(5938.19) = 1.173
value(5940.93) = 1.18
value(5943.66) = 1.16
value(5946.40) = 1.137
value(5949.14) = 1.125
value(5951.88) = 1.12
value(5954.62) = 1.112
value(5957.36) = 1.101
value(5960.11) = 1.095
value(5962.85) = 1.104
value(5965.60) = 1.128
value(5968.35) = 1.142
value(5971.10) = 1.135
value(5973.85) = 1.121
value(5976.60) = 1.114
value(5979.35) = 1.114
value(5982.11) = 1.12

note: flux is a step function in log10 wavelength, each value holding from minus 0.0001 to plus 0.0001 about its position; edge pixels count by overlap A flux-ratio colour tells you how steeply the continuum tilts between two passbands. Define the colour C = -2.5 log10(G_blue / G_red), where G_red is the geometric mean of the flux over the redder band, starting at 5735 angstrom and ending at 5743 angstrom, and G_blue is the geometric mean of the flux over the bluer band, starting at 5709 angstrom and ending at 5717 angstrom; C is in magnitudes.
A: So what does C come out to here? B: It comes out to 0.106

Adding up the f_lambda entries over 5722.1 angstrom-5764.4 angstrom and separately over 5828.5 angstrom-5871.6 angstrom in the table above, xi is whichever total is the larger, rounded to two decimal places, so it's 18.61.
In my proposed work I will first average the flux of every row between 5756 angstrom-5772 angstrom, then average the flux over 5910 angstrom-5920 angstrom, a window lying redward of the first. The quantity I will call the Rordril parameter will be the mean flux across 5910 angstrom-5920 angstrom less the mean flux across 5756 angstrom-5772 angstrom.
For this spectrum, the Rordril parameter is -0.052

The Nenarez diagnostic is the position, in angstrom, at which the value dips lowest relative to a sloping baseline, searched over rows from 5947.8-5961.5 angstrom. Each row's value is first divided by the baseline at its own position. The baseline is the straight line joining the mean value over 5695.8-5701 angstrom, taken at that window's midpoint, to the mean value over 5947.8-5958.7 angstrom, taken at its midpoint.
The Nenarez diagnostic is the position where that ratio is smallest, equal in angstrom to 5960.11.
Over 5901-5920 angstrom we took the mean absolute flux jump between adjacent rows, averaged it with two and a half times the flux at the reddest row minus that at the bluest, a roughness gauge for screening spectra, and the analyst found 0.11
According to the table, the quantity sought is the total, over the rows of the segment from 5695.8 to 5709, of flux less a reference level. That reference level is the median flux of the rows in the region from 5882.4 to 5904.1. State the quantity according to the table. 0.6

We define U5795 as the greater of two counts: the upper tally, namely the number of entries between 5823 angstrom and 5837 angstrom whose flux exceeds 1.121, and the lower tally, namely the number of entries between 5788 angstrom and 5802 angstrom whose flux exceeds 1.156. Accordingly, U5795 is 5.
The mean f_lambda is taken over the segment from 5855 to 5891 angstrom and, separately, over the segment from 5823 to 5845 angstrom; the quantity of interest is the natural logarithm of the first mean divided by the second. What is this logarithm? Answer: -0.05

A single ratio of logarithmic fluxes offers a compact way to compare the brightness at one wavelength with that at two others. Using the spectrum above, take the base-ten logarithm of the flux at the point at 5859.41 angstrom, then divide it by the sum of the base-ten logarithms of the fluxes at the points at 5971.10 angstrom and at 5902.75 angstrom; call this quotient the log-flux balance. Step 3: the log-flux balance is 1.3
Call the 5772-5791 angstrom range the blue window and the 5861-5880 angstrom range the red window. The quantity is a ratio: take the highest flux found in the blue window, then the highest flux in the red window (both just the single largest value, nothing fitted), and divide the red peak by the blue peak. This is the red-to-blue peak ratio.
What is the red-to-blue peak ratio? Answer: 0.96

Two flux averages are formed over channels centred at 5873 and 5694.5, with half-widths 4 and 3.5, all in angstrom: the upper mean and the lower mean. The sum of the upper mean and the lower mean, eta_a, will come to 2.28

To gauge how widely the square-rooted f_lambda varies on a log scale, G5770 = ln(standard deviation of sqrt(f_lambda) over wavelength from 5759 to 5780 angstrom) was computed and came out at -4.0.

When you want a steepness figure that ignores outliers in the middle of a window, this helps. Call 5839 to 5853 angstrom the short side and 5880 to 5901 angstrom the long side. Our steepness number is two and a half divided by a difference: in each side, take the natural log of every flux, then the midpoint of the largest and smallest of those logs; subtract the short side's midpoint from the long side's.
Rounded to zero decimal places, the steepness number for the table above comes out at -17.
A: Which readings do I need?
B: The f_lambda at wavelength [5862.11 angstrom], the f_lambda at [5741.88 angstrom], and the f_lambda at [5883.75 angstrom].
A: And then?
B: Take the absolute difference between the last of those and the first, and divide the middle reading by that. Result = 12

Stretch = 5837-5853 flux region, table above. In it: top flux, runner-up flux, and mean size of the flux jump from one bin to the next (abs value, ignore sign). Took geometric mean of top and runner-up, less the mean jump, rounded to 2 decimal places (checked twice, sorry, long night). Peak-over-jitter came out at 1.17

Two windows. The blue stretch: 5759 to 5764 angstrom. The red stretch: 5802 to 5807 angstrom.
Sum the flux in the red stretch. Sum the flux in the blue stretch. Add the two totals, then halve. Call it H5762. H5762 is 2.25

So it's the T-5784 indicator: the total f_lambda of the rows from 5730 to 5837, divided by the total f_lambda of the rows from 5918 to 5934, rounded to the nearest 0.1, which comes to 7.2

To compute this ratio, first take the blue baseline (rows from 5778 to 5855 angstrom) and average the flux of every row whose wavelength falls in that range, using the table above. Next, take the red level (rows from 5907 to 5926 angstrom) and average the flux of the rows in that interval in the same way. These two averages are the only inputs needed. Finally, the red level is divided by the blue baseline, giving 0.94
